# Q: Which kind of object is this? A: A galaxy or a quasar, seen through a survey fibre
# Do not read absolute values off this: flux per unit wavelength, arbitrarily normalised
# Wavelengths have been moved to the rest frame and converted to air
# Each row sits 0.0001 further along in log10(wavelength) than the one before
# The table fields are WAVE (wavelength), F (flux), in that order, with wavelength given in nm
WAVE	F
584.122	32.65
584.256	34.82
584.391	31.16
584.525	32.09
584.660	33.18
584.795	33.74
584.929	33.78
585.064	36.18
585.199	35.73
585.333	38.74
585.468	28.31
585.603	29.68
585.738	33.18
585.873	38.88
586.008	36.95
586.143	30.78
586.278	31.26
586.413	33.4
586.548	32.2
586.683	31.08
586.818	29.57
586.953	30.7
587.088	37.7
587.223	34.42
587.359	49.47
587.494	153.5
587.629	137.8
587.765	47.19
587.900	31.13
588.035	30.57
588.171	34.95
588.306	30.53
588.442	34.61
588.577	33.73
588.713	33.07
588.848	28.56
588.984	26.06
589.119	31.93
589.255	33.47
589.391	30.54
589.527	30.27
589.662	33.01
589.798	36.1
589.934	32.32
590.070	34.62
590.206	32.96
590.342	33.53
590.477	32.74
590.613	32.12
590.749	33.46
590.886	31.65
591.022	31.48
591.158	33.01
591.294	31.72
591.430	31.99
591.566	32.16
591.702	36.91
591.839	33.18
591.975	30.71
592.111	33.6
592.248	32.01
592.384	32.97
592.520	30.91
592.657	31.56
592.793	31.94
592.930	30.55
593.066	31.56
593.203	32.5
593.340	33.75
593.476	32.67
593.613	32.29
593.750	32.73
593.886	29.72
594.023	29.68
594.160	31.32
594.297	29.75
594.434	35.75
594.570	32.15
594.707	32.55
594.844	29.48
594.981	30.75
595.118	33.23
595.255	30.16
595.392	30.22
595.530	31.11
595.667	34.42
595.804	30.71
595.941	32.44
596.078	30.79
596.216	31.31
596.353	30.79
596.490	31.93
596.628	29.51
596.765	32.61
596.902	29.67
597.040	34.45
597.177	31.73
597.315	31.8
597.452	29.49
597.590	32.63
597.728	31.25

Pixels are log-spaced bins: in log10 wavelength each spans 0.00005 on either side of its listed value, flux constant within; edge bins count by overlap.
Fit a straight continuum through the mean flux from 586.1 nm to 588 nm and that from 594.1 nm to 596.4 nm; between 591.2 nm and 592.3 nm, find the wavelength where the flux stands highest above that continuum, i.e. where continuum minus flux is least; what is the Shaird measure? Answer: 591.702 nm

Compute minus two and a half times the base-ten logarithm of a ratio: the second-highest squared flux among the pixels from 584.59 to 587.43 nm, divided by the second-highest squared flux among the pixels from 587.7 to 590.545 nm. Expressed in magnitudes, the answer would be -0.2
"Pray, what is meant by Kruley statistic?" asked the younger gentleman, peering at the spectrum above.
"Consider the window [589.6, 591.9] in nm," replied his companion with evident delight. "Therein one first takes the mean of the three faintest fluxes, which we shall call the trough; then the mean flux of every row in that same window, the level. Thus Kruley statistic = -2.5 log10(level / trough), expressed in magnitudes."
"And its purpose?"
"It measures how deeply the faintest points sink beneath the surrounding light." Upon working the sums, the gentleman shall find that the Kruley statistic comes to -0.050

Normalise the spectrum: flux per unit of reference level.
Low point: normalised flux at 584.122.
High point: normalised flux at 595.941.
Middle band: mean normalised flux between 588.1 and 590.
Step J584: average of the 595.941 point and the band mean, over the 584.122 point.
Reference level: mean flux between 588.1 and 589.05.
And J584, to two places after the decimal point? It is 0.99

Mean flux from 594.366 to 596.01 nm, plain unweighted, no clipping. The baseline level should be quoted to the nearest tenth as 31.9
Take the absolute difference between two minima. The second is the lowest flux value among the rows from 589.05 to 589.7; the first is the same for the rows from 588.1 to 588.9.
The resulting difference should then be 1.7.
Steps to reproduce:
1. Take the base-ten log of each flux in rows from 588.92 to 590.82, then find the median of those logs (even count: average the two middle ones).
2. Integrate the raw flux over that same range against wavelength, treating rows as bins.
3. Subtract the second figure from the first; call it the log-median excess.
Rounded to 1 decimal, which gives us -60.0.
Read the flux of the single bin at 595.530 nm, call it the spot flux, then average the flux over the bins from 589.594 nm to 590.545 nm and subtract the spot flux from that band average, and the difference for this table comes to 2.5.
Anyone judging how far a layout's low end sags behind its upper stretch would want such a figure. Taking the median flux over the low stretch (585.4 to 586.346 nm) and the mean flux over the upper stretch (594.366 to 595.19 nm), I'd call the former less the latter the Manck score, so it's -1.1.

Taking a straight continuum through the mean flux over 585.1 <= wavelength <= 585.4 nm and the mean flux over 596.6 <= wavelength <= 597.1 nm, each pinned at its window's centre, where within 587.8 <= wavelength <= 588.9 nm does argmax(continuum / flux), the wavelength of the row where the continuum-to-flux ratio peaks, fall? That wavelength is 588.848 nm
